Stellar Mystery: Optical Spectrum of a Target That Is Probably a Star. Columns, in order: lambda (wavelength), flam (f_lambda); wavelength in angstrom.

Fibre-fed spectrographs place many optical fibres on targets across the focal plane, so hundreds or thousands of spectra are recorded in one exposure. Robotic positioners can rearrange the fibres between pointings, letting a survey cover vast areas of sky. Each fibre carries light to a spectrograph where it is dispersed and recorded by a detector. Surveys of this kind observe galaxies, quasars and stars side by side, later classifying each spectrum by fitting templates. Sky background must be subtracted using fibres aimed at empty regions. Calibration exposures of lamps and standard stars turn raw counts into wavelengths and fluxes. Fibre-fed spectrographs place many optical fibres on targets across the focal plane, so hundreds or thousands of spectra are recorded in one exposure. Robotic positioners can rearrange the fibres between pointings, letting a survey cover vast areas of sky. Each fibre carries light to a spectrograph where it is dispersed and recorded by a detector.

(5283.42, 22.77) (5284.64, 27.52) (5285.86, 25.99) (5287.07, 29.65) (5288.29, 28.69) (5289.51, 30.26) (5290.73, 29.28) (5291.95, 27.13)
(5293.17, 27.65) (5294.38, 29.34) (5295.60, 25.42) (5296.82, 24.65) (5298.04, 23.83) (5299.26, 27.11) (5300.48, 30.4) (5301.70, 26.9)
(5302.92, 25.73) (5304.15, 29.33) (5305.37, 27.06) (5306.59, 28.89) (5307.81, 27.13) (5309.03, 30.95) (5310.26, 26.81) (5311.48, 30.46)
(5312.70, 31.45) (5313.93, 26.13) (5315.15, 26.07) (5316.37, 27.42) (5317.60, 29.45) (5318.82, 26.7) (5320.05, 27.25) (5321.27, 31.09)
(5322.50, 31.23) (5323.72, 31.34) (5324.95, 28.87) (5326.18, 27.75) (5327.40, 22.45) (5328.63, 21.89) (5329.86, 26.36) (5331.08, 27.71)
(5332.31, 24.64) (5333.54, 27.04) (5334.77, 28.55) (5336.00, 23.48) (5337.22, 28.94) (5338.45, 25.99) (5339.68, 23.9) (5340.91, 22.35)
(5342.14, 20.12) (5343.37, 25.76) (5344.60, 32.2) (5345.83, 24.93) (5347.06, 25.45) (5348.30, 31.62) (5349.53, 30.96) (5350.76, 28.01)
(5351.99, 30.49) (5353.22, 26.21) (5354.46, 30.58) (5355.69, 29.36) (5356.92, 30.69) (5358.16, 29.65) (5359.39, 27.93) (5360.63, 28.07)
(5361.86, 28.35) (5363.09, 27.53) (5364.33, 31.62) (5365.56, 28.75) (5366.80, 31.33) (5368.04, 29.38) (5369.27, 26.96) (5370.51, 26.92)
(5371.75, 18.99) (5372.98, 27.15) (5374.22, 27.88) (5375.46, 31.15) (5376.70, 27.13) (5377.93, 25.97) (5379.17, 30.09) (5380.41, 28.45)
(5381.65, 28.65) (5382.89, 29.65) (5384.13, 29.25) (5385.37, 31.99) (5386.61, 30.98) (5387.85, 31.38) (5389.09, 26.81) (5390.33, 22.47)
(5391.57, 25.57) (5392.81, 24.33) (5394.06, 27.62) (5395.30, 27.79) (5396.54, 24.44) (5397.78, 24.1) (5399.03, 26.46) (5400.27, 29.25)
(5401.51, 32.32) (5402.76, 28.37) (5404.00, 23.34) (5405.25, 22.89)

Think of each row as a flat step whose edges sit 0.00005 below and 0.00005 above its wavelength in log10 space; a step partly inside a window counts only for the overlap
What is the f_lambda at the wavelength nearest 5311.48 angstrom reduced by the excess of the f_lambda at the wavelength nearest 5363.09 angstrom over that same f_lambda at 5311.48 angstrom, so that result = 33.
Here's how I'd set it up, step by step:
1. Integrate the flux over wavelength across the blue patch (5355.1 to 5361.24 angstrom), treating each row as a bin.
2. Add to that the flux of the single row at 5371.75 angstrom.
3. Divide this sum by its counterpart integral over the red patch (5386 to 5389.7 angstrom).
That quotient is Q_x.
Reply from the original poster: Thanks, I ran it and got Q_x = 1.80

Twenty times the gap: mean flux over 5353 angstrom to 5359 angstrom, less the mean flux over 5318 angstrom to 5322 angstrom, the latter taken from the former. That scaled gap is 19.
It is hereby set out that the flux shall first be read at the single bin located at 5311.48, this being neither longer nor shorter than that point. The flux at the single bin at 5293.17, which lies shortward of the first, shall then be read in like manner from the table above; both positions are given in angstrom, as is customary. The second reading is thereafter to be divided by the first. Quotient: 0.91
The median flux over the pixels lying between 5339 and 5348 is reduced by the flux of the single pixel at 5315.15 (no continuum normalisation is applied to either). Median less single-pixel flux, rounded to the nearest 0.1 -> -1.1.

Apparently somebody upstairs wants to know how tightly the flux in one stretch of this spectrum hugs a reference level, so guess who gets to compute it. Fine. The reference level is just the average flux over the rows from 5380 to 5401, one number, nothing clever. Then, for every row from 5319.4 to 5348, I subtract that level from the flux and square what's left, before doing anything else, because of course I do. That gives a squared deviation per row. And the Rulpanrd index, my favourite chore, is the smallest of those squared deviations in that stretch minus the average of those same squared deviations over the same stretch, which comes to -12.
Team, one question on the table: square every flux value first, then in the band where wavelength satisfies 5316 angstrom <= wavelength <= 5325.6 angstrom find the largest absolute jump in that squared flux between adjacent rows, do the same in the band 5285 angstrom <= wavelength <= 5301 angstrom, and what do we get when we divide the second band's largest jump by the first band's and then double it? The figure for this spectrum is 1.9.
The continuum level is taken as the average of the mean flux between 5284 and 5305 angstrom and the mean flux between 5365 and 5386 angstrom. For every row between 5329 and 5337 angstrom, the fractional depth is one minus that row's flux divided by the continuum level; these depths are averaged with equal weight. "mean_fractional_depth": 0.06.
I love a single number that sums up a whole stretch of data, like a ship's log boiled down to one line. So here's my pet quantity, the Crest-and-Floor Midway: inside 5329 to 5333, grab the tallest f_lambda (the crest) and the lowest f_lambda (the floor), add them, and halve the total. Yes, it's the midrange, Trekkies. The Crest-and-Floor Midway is 26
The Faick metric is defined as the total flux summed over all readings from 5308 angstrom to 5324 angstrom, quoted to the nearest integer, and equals 376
